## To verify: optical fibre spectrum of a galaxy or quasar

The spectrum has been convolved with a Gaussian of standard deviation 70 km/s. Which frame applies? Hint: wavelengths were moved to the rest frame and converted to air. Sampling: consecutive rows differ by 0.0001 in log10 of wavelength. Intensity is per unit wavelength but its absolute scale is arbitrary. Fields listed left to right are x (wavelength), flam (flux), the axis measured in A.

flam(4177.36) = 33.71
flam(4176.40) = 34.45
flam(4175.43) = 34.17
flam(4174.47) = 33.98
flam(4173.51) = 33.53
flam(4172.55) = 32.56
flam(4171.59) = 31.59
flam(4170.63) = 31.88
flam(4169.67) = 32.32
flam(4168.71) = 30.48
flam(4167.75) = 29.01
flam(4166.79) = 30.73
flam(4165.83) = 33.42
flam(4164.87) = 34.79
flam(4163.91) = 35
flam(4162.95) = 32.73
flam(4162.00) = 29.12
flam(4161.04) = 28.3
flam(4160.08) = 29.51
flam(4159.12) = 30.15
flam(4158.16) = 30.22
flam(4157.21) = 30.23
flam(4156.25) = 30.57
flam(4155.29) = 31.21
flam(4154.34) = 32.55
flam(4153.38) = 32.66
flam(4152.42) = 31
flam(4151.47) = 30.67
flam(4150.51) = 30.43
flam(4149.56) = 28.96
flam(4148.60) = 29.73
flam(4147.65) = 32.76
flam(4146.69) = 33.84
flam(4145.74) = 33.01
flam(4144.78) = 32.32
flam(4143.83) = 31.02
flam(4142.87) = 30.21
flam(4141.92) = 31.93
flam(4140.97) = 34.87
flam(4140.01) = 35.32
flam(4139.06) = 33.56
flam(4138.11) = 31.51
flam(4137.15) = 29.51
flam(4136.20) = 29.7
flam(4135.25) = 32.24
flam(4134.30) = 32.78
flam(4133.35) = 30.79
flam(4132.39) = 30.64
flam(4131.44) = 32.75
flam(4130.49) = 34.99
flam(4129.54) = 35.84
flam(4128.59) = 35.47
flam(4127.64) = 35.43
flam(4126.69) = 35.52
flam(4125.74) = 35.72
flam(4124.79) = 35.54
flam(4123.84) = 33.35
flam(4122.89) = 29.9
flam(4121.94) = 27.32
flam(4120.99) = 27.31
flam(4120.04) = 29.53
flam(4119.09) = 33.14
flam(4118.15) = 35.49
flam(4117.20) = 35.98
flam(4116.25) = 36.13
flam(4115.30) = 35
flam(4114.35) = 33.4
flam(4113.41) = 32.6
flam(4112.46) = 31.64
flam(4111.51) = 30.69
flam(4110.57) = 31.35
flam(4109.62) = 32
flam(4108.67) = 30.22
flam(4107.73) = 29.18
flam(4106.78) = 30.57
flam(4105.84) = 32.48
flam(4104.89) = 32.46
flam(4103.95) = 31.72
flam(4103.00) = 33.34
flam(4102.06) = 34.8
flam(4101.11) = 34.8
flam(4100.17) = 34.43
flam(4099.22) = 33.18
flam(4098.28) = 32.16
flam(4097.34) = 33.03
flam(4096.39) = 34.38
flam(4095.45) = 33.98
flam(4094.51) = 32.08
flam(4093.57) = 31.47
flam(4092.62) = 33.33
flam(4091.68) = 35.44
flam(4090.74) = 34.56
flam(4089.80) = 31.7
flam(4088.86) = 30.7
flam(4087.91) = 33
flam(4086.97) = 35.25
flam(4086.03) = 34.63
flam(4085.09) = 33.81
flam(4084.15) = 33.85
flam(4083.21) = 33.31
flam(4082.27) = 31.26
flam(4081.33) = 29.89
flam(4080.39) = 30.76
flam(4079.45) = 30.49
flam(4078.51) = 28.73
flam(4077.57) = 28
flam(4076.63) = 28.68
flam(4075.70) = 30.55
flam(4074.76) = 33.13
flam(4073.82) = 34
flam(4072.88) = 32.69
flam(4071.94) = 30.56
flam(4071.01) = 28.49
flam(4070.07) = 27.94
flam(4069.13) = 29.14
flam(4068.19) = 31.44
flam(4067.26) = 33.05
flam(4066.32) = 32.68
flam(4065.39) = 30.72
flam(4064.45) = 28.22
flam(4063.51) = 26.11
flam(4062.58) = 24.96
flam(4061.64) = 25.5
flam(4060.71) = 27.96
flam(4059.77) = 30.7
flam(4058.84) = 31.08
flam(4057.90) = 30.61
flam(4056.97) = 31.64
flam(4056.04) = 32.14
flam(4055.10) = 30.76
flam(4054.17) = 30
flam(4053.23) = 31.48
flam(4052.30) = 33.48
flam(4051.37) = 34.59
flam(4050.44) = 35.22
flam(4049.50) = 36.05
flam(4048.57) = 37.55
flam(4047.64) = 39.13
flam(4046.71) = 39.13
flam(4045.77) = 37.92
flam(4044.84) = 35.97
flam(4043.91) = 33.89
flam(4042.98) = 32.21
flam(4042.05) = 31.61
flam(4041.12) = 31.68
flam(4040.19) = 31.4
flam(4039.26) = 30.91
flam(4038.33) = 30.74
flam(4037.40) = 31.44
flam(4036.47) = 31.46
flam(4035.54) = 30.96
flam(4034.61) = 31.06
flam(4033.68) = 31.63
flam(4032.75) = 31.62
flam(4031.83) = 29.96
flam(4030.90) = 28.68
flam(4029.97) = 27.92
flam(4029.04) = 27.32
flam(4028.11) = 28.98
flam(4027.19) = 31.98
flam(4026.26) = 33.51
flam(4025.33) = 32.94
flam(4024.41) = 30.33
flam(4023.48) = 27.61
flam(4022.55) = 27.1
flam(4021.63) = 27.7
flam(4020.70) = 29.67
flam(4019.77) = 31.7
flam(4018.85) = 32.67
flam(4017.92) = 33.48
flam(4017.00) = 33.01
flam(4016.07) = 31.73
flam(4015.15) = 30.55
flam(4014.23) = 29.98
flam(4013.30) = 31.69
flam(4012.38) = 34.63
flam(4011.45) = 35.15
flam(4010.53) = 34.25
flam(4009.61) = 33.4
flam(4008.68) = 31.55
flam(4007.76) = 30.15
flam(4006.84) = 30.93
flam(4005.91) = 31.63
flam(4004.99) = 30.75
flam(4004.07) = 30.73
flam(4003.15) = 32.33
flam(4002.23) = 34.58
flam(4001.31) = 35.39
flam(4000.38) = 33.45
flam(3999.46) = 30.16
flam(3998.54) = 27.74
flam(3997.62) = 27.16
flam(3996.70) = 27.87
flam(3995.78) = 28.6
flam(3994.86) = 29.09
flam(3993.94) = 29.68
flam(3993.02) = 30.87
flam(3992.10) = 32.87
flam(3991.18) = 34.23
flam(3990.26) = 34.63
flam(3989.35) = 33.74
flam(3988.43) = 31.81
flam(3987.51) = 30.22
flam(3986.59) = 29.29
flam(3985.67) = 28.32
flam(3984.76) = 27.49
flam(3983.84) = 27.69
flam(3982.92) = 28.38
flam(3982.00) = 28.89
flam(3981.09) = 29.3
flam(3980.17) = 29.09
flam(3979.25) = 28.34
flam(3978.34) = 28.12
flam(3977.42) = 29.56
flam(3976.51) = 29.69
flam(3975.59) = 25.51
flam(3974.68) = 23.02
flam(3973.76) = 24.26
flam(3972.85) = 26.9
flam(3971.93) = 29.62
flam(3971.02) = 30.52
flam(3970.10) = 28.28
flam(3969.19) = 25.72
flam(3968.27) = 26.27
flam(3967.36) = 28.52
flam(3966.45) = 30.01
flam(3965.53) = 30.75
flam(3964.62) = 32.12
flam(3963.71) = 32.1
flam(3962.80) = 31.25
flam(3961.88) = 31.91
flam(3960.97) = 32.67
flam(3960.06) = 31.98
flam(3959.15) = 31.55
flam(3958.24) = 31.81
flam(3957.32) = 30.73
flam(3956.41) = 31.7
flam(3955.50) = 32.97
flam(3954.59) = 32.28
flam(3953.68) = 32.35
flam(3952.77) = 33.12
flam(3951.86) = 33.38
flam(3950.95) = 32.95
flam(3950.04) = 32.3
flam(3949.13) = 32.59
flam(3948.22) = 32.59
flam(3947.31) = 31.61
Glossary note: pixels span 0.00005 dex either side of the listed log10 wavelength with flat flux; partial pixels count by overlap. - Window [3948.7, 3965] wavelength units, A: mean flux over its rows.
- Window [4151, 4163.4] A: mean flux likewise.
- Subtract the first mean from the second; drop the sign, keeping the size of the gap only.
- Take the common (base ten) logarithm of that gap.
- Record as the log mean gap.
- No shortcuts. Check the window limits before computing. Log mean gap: 0.18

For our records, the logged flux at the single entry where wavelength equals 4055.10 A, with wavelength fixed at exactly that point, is 30.76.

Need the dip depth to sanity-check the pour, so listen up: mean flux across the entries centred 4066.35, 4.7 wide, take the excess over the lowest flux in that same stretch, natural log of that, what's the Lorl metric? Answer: 1.1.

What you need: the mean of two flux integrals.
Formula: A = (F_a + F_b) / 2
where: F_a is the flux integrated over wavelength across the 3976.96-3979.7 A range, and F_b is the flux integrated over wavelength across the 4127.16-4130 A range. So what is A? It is 90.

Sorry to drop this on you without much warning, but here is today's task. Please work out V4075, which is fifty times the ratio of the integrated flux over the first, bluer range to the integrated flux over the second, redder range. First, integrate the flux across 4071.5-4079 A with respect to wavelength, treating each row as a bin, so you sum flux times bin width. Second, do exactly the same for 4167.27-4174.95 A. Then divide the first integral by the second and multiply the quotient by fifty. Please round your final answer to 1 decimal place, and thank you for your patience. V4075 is 47.1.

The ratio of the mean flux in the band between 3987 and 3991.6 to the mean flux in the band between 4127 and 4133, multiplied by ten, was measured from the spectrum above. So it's 9.6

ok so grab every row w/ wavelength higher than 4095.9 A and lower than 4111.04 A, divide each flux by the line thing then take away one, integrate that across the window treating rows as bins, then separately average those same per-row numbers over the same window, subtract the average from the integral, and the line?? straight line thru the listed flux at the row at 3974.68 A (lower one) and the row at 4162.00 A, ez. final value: 2.75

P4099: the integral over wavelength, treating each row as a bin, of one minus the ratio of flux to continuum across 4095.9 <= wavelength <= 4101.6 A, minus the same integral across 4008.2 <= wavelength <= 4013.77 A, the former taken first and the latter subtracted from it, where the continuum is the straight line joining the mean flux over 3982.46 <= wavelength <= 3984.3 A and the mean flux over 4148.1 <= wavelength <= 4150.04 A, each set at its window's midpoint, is 0.1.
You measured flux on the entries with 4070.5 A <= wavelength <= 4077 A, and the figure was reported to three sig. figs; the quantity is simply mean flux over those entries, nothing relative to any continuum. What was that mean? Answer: 31.2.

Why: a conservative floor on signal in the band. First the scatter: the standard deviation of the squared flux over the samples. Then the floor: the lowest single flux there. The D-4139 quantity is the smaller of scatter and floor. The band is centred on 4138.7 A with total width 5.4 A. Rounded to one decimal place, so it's 29.5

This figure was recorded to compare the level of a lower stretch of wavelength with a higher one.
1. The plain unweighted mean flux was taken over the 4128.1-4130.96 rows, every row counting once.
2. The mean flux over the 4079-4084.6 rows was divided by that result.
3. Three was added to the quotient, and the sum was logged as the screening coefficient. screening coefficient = 3.89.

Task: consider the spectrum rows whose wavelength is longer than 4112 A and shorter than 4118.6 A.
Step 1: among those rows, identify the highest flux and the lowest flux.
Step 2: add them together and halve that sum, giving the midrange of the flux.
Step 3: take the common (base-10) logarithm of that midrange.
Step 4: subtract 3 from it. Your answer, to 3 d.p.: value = -1.470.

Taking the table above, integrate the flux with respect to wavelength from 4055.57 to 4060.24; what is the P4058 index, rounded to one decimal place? 145.9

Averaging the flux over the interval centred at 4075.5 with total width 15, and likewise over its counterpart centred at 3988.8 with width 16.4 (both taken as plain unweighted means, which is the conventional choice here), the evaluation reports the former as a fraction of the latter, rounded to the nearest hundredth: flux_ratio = 1.01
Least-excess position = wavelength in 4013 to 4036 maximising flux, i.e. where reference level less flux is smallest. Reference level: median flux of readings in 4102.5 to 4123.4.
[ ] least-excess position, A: 4026.26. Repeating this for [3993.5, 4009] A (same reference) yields 4001.31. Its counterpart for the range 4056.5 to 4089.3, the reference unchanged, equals 4086.97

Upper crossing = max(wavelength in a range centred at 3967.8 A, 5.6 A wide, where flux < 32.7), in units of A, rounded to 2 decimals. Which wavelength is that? 3970.10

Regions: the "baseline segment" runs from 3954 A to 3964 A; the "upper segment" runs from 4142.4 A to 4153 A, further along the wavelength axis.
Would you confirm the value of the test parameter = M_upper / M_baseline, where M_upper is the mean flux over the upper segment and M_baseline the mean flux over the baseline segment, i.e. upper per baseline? 0.98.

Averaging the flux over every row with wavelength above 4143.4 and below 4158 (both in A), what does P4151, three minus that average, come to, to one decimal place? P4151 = -28.4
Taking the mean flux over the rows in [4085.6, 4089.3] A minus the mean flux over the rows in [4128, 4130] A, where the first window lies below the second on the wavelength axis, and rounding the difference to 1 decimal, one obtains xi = -2.3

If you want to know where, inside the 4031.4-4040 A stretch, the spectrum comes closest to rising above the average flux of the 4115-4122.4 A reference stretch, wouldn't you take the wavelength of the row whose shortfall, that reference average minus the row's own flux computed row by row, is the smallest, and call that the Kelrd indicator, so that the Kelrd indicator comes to 4033.68 A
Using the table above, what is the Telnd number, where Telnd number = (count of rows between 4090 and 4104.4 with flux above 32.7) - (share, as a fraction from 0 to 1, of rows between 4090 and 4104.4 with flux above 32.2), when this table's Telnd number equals 10.3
